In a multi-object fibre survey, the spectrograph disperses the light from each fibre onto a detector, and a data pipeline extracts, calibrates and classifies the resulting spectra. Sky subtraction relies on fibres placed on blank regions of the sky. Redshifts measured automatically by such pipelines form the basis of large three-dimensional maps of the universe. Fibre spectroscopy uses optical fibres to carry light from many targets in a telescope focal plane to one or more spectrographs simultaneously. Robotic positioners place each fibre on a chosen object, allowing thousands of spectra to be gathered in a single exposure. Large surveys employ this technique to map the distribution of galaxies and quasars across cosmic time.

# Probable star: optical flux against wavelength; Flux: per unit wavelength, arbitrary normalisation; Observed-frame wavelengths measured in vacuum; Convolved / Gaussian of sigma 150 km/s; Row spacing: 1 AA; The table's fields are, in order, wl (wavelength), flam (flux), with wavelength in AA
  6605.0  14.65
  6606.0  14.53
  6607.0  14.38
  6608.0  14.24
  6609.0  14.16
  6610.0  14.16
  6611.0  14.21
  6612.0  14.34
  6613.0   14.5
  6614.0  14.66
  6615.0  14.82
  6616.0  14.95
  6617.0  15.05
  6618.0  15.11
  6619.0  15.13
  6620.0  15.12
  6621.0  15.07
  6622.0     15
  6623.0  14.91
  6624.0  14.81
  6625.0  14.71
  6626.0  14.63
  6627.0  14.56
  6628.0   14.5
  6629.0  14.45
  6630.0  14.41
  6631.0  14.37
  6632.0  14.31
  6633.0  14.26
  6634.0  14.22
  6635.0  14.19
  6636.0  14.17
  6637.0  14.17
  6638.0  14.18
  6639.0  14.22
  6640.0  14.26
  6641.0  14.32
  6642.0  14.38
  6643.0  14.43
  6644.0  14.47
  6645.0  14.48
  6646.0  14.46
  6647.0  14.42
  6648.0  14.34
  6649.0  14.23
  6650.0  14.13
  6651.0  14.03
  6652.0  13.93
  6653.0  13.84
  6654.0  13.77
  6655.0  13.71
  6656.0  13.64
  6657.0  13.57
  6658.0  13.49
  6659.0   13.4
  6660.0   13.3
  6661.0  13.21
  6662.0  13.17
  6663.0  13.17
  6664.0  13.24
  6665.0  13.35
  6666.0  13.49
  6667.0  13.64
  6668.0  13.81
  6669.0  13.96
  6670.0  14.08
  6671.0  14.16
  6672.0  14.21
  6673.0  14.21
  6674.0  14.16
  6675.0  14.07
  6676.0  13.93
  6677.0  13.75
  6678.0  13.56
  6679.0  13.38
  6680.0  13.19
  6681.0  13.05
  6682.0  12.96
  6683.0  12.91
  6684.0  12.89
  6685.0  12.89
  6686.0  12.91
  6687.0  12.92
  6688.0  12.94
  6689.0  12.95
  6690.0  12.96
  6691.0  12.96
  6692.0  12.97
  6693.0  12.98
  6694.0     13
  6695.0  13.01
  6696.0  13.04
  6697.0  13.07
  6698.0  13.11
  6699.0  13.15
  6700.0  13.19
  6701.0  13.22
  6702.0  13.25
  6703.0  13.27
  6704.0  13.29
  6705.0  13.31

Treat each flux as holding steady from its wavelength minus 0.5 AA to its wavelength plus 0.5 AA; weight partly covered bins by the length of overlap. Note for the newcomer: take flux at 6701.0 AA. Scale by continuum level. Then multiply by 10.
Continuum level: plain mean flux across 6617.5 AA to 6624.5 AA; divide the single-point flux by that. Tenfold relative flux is 8.80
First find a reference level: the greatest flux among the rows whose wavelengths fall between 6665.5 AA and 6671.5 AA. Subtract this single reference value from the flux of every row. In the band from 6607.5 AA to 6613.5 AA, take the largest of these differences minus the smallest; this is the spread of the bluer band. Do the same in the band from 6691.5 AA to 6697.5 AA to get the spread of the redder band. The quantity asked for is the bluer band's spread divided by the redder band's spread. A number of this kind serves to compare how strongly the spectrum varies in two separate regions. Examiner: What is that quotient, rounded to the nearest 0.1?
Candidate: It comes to 3.4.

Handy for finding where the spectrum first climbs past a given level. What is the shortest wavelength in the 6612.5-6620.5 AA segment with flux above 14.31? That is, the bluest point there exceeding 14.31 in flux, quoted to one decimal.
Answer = 6613.0 AA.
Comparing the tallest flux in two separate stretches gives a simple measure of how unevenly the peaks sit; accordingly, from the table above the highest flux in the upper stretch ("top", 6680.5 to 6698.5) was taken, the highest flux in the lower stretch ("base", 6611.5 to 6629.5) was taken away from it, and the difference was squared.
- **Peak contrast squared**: 4.1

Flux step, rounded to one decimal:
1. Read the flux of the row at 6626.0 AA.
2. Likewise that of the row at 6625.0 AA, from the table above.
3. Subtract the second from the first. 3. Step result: -0.1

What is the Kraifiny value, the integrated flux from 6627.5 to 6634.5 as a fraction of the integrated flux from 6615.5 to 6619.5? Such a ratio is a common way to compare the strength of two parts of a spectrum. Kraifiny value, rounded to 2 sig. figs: 1.7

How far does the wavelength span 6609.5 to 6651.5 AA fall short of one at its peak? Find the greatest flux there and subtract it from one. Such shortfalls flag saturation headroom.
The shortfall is -14.1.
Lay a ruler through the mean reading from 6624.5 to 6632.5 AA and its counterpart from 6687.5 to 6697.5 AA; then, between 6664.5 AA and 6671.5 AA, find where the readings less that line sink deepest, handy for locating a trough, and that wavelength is 6665.0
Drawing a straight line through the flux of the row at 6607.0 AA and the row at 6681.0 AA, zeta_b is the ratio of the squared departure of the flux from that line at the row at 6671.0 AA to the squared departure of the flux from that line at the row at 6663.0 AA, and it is 21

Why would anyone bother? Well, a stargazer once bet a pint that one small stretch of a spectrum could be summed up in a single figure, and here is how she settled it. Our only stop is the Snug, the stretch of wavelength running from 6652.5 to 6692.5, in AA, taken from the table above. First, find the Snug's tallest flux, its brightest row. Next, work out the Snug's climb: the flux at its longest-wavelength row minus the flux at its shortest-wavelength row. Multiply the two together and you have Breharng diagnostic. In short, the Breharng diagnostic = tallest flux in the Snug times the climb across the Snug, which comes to -12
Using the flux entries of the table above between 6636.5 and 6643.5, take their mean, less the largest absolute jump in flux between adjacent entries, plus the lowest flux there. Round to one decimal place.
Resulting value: 28.4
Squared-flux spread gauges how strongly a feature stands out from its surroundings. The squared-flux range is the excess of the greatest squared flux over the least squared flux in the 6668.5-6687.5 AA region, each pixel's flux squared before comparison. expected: 36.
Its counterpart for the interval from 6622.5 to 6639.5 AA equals 22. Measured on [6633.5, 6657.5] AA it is 26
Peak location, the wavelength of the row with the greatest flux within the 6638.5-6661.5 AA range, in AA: 6645.0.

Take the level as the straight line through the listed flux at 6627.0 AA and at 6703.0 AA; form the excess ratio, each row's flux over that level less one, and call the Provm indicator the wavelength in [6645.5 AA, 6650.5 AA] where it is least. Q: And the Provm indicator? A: 6650.0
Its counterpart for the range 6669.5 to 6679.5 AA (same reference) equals 6679.0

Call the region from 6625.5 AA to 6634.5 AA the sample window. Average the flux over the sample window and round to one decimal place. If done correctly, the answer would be 14.4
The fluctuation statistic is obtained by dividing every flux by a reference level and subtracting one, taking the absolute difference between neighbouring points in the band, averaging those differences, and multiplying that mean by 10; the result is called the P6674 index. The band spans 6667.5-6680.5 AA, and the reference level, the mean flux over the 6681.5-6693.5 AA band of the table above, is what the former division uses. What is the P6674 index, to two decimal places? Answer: 0.09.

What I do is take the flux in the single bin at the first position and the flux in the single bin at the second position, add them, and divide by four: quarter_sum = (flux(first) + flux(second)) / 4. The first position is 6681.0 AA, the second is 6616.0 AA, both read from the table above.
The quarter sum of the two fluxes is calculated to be 7.00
